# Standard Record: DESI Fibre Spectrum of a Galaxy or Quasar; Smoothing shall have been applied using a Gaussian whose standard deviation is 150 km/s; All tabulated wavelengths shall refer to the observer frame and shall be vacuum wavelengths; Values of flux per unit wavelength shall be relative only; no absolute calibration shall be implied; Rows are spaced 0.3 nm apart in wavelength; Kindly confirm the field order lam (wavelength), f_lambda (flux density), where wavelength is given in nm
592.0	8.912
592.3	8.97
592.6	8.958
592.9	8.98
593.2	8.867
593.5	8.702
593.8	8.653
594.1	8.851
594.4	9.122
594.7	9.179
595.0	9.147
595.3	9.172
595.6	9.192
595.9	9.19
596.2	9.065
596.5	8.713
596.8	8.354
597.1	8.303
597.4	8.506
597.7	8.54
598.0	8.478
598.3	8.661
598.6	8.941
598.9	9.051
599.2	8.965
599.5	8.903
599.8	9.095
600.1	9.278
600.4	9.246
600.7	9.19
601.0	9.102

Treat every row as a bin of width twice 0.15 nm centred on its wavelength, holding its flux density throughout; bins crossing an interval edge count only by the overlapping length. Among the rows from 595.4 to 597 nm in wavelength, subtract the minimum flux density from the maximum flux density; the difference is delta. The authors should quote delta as 0.84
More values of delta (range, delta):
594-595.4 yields 0.33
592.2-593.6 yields 0.28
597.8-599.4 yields 0.57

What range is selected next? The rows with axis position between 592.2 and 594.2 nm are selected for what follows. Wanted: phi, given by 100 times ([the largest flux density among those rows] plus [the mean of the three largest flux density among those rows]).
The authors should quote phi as 1795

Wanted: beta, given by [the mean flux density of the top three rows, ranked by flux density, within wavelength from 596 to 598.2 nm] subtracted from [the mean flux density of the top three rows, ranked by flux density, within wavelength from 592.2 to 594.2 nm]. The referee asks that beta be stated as 0.197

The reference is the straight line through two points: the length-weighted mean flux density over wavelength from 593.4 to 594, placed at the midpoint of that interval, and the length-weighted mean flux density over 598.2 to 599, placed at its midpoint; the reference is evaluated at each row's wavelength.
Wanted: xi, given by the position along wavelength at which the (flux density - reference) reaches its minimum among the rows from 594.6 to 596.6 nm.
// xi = 596.5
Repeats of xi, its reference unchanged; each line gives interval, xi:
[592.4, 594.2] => 593.8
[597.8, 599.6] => 598.0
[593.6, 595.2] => 593.8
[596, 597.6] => 597.1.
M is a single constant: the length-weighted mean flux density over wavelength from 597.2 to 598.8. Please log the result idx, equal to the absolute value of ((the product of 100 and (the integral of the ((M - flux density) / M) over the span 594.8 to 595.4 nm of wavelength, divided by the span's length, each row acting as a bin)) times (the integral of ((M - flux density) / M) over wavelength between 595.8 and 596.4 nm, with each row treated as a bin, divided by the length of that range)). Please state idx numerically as 0.33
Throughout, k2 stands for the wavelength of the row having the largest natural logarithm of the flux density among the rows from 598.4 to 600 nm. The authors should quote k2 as 599.8 nm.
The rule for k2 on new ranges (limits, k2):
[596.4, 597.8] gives 596.5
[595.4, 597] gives 595.6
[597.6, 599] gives 598.9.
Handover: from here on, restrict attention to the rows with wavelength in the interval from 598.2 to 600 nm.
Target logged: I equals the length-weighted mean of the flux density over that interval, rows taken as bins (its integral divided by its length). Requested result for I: 8.95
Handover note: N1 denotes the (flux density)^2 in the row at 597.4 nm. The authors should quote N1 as 72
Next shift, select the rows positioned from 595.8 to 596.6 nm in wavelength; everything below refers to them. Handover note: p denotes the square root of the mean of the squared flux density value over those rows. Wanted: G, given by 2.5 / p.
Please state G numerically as 0.278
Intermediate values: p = 8.99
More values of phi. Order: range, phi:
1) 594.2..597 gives 1838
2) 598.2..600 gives 1813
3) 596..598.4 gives 1788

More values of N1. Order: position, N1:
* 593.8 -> 75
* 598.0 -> 72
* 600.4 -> 85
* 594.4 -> 83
